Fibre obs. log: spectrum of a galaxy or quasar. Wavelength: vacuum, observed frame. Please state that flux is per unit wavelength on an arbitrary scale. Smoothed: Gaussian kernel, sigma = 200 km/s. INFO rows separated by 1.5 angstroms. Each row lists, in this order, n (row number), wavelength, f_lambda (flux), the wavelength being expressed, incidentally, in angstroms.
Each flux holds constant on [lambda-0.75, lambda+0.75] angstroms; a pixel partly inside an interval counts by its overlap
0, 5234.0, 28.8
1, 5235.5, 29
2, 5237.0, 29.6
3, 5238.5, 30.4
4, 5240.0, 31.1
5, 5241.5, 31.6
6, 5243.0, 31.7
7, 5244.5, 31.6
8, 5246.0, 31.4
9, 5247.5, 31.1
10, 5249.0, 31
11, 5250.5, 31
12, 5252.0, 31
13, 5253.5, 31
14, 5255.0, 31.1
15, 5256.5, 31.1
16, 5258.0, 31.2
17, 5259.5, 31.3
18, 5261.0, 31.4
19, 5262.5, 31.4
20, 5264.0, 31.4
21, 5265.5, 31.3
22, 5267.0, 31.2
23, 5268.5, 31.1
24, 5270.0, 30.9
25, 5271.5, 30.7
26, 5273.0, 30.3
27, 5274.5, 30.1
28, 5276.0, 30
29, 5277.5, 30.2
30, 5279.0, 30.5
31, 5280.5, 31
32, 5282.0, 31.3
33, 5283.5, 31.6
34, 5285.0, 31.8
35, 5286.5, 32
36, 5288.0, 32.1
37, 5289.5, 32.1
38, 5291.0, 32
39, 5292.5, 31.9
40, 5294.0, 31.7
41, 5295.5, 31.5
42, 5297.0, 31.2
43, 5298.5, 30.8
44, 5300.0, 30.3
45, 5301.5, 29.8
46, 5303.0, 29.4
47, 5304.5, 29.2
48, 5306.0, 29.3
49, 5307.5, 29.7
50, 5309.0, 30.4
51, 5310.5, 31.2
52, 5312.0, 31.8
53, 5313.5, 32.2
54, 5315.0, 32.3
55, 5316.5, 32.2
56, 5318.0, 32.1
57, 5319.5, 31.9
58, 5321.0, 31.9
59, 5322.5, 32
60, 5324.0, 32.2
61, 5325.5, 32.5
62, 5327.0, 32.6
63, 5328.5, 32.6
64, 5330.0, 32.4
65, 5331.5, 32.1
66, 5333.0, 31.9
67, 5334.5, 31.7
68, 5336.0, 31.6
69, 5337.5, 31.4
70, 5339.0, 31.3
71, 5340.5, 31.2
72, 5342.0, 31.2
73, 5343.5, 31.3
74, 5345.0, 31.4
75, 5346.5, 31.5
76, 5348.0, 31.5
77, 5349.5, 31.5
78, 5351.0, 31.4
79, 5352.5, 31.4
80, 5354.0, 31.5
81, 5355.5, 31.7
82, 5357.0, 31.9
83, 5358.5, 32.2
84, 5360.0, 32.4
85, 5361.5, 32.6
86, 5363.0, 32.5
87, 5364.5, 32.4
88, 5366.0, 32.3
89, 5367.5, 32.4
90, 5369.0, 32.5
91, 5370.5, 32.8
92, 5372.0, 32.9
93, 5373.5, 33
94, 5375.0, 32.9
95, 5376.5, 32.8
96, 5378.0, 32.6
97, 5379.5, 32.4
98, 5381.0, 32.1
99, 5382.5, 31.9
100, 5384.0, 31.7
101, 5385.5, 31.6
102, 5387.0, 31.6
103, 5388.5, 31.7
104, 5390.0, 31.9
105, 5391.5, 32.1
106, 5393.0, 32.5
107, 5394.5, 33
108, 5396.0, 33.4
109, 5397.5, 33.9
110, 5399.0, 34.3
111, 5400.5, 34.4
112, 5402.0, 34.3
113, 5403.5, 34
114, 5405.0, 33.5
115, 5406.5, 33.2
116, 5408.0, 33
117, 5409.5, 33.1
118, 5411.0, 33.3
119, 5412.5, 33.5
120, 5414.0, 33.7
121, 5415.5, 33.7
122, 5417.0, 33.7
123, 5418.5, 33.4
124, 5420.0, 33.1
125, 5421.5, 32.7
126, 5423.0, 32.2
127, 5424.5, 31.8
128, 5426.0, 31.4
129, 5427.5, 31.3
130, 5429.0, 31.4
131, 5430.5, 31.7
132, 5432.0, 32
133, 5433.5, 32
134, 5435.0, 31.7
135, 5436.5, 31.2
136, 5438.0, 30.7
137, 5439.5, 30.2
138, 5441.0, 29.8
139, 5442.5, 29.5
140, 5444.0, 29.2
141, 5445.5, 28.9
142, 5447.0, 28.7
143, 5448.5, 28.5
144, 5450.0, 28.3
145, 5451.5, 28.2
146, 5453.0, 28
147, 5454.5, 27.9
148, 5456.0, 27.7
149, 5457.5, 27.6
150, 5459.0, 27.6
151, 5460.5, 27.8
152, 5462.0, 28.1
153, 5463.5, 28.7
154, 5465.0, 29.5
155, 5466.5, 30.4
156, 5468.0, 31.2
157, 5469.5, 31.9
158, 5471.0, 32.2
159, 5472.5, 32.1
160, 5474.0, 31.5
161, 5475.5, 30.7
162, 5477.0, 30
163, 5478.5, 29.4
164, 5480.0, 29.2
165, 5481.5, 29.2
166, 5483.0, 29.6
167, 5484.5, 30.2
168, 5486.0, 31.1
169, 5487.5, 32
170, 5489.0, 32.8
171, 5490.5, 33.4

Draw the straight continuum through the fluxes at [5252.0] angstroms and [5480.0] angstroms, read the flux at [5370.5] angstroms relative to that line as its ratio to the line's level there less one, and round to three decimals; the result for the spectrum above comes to 0.091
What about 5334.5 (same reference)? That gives 0.045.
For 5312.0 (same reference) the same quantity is 0.042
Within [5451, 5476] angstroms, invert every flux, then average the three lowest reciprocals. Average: 0.0312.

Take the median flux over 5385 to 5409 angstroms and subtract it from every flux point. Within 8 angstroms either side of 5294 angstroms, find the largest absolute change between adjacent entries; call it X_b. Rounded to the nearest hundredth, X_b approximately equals 0.50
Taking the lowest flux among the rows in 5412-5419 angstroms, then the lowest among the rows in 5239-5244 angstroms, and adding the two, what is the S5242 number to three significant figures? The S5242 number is 64.5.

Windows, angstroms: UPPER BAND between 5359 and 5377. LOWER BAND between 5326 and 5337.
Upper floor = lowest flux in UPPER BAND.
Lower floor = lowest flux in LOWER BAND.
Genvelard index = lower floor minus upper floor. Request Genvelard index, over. -1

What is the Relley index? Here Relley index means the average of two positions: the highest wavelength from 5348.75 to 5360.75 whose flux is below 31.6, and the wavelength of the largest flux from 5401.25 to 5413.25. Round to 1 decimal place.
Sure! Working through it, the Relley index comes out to 5378.0 angstroms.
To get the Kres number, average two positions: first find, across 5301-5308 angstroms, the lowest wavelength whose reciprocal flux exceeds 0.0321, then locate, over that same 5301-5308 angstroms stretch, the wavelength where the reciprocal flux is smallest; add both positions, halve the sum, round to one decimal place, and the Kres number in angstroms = 5301.5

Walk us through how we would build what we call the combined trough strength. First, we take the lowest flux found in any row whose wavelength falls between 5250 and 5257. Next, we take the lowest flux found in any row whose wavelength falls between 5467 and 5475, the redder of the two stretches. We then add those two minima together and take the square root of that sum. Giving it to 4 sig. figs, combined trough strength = 7.887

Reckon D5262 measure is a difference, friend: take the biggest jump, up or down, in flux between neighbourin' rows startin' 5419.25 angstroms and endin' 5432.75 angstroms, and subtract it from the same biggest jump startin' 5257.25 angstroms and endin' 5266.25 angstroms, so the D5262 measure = -0.4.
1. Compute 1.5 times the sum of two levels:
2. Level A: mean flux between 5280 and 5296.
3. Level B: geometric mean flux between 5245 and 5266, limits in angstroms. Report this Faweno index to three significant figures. 94.4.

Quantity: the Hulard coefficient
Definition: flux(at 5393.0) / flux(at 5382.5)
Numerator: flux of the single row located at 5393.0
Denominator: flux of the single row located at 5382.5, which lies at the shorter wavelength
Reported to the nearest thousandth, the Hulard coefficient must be 1.019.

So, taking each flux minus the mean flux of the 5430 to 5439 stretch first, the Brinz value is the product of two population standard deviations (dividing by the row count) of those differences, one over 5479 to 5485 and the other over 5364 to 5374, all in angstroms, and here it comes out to 0.11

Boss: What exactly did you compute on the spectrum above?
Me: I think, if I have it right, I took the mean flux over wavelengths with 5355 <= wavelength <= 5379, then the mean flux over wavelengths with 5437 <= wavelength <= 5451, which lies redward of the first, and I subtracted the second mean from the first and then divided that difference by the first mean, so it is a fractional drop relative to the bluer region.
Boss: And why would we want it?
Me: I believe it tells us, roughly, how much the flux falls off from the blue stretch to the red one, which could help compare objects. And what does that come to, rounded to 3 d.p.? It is 0.098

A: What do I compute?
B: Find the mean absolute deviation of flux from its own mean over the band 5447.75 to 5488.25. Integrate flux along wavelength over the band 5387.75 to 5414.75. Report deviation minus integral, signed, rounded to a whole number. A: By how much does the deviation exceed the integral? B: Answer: -897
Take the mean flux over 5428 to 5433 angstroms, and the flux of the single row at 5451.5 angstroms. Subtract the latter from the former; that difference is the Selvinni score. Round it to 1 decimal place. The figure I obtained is 3.5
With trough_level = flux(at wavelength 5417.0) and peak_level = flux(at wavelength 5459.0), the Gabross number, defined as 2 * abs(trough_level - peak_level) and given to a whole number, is 12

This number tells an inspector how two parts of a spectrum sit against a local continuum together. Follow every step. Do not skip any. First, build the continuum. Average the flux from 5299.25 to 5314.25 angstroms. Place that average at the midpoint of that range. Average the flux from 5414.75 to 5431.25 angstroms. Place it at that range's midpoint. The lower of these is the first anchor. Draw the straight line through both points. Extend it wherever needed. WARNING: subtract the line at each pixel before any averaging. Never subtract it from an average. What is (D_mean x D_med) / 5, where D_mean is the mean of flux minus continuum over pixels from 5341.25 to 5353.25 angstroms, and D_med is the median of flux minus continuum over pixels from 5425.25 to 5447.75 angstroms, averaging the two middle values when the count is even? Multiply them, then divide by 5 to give -0.10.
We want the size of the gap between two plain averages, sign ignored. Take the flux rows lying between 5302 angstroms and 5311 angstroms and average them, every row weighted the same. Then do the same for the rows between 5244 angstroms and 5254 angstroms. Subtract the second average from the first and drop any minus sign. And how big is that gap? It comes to 1.3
